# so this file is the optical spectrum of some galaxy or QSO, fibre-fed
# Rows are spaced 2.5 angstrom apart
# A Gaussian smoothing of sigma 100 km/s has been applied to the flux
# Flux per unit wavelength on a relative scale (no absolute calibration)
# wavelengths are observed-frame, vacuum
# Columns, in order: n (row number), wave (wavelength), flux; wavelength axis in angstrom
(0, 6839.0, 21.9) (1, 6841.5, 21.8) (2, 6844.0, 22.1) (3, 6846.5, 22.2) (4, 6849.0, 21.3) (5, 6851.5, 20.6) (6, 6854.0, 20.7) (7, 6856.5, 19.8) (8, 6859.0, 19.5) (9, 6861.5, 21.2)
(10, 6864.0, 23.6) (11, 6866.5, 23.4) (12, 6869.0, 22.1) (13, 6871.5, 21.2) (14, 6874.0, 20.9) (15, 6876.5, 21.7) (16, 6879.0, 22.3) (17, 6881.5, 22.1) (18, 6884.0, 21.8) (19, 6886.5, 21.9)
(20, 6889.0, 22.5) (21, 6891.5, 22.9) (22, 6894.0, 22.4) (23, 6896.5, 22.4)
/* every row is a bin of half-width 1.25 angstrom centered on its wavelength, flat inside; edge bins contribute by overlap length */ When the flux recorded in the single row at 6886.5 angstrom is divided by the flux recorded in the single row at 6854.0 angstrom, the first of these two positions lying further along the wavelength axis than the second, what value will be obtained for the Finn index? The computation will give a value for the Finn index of 1.06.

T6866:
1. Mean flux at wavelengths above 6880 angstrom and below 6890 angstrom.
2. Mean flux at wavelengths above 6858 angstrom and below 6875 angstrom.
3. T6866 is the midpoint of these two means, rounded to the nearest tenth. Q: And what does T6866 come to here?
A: 21.9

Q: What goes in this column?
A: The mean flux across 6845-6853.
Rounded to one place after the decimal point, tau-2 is 21.4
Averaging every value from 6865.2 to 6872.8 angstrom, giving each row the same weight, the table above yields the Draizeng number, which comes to 22.23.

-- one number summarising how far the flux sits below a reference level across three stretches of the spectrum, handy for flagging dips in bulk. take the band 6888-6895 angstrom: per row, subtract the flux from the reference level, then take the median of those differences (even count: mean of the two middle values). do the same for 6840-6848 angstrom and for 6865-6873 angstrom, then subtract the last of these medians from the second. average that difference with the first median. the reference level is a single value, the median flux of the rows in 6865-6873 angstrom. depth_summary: -0.2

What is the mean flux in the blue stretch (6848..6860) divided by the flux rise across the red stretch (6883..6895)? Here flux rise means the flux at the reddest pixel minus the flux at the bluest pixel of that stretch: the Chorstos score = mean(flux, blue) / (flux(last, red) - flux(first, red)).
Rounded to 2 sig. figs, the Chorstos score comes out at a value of 34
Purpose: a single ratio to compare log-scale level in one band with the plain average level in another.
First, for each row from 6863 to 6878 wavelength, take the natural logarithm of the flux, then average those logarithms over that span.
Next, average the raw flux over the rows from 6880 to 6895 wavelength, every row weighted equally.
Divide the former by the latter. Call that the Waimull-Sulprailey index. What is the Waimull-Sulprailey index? 0.139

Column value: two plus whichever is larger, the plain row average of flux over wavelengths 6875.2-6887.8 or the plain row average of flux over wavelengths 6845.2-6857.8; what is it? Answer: 24.0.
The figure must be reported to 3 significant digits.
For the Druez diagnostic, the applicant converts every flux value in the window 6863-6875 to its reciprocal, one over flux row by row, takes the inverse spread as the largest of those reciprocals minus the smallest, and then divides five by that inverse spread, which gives 913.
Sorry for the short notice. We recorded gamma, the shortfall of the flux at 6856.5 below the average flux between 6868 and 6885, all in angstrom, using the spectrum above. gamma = 1.9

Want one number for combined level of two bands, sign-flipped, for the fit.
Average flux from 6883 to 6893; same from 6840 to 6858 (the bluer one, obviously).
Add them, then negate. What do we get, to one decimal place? -43.5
